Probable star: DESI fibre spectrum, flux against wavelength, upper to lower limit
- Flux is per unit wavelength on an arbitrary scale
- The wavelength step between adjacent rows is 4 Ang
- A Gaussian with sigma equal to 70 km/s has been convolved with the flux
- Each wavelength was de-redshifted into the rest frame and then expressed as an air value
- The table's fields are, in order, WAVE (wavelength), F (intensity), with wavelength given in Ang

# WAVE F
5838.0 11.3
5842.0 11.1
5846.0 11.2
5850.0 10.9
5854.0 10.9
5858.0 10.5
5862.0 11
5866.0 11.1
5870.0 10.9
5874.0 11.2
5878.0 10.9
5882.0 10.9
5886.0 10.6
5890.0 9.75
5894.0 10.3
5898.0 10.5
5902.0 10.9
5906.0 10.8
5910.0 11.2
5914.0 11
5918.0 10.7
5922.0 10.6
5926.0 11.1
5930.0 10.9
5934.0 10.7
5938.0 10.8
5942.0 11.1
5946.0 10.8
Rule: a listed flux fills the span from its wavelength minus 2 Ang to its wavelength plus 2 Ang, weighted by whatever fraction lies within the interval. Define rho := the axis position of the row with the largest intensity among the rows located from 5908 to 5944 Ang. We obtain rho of 5910.0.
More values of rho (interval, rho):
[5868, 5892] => 5874.0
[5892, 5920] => 5910.0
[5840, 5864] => 5846.0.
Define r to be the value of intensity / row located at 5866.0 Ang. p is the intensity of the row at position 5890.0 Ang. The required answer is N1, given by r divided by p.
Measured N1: 1.14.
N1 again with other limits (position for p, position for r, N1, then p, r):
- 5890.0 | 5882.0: 1.12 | 9.75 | 10.9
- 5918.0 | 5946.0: 1.01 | 10.7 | 10.8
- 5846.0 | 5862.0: 0.98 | 11.2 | 11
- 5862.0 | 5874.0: 1.02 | 11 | 11.2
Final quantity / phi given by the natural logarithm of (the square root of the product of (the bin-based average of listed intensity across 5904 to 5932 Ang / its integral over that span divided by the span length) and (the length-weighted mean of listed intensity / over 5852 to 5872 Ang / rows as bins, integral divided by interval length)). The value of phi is 2.39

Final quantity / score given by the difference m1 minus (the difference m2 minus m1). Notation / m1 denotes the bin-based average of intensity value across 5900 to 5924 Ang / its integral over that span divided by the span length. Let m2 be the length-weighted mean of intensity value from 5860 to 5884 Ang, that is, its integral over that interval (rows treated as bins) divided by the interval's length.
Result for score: 10.7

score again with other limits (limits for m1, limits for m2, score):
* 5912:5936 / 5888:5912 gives 11.1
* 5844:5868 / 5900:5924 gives 11.0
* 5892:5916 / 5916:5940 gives 10.8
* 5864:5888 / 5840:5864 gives 10.9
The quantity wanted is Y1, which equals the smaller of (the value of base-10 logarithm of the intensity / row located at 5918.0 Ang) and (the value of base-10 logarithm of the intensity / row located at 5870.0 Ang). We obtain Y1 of 1.03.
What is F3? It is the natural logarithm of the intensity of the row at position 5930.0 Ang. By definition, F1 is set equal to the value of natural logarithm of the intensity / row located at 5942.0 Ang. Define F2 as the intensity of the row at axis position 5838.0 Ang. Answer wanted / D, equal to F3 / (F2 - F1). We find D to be 0.269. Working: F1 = 2.41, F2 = 11.3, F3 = 2.39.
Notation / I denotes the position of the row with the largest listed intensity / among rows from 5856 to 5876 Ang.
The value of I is 5874.0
